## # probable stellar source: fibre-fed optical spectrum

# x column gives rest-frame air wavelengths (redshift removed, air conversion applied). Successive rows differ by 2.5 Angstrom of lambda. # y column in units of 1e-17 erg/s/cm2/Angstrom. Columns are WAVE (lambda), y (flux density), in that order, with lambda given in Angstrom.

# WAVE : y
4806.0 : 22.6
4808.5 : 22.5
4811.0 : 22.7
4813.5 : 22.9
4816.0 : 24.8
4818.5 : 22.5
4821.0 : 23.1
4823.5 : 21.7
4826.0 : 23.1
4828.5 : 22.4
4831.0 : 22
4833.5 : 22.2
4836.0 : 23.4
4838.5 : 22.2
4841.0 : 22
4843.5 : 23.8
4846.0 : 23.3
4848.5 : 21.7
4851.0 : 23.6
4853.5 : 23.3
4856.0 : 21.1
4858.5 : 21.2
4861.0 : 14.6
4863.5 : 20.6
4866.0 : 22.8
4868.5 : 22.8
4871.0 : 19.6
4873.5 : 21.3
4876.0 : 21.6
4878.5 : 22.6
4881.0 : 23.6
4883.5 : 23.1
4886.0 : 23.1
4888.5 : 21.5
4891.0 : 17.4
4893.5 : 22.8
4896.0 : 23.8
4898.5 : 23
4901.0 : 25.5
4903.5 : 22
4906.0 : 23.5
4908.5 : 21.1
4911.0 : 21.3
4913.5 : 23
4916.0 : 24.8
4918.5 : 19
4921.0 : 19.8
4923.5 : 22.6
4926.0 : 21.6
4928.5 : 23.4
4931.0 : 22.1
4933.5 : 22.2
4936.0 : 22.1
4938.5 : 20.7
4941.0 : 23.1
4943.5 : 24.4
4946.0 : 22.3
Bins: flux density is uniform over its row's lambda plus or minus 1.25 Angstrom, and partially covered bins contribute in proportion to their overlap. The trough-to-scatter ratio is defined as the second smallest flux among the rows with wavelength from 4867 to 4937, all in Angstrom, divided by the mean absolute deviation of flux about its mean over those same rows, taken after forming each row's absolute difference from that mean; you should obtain 15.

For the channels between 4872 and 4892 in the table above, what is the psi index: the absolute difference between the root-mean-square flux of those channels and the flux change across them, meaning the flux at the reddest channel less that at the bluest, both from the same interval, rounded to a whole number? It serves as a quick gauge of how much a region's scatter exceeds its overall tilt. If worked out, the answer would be 26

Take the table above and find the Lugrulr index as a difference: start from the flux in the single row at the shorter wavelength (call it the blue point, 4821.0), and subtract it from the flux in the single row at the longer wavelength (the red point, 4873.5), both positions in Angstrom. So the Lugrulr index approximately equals -1.8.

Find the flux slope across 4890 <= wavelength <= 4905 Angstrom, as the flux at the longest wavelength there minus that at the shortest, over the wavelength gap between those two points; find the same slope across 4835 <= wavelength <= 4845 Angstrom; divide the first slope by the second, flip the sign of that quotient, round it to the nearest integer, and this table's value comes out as -7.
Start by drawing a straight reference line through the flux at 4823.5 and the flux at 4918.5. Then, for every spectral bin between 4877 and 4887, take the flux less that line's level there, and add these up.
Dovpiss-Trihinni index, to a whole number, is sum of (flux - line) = 12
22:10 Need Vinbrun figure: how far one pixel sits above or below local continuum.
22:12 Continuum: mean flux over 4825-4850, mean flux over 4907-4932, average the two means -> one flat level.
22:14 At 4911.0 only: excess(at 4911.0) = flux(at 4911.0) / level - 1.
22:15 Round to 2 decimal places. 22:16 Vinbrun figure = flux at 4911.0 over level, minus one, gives -0.04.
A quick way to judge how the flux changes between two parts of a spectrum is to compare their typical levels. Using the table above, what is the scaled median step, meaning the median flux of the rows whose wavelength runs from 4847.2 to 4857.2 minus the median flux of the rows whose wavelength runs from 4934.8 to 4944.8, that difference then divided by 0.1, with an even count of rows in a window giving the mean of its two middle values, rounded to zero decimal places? -1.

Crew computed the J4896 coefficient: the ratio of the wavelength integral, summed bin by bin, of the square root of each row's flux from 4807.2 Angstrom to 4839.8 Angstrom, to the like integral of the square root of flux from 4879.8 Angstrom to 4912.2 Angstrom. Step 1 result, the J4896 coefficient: 1.01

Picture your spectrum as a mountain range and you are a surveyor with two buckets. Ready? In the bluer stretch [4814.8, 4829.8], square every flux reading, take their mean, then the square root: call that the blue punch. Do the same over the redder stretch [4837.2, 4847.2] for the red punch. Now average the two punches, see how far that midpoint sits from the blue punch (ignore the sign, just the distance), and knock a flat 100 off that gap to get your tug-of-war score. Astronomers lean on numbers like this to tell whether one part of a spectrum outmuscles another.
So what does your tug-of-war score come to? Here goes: -99.9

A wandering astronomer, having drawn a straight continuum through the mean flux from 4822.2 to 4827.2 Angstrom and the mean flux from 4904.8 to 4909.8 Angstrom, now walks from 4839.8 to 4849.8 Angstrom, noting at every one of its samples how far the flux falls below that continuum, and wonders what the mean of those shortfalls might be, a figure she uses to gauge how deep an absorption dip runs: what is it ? -0.3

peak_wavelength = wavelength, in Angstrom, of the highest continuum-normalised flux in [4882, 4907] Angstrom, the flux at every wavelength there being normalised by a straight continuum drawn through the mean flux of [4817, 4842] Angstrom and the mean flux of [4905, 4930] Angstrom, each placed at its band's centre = 4901.0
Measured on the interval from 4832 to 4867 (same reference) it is 4843.5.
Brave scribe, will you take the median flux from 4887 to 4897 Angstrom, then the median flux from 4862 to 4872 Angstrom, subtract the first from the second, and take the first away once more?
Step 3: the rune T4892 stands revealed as -23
